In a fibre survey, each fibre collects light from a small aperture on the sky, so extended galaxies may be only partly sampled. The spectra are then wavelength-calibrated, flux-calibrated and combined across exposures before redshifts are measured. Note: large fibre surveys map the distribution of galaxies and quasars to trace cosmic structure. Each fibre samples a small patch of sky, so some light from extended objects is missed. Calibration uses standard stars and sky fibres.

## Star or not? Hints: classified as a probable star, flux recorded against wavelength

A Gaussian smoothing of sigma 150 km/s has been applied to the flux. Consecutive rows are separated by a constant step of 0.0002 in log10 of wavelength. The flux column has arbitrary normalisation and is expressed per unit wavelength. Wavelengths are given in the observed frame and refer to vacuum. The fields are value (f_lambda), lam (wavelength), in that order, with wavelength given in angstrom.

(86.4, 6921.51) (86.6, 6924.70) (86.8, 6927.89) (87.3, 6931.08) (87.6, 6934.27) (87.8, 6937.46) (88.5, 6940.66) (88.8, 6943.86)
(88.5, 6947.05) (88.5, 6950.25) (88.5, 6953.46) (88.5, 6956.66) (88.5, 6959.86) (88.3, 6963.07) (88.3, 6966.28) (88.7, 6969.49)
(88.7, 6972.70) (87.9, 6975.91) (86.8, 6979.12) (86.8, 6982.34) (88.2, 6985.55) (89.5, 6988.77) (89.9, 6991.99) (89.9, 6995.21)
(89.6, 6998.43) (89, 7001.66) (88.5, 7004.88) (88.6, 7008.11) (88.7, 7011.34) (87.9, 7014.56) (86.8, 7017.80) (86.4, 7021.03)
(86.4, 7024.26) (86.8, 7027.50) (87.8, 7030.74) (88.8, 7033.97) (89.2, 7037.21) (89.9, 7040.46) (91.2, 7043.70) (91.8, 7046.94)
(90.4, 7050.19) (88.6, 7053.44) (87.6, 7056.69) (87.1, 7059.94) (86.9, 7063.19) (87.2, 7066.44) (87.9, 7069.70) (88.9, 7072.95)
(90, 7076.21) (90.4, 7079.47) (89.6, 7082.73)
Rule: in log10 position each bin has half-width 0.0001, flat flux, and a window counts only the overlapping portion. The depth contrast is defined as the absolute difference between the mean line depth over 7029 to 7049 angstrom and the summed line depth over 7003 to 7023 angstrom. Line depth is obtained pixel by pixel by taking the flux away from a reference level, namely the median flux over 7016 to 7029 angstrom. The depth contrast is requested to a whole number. 4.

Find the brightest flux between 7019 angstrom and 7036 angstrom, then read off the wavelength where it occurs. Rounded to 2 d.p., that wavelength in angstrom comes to 7033.97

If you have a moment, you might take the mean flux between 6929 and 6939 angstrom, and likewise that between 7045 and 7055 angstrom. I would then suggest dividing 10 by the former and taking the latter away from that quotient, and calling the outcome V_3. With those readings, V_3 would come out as -90.2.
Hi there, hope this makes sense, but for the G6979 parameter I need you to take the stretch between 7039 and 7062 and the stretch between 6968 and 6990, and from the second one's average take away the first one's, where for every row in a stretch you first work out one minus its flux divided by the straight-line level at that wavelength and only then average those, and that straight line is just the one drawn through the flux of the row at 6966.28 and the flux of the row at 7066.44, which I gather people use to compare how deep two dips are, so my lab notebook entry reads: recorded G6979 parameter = 0.025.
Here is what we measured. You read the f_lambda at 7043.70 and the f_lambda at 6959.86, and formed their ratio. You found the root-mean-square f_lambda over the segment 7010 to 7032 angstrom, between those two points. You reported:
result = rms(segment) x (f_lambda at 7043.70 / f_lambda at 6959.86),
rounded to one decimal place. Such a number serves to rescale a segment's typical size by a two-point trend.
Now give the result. 89.9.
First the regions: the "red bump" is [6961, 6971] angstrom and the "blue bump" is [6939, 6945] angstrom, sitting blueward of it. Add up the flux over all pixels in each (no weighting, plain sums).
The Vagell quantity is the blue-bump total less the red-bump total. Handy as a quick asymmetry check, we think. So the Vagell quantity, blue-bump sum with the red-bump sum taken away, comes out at -88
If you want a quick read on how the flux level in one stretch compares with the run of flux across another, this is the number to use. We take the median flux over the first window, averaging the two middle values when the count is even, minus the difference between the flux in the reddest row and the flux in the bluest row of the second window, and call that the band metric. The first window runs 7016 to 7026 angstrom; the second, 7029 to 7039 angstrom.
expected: 85.0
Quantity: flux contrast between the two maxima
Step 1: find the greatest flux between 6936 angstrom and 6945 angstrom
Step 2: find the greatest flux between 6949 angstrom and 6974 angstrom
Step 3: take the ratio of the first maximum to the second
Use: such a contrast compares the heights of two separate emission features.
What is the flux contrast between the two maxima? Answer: 1.00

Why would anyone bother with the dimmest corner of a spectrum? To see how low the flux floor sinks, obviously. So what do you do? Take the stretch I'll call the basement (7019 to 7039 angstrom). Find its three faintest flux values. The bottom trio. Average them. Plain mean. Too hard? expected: 86.5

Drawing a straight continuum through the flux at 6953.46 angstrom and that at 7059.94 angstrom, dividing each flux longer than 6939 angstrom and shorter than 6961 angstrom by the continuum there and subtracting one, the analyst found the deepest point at 6940.66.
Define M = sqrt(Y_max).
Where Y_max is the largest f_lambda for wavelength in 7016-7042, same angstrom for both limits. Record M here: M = 9.48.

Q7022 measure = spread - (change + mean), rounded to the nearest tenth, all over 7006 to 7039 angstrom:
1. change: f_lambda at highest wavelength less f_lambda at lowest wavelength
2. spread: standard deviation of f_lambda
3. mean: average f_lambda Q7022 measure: -87.3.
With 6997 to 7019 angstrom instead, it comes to -84.8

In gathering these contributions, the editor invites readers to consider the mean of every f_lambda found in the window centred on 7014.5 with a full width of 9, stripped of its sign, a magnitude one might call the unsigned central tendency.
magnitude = 87.8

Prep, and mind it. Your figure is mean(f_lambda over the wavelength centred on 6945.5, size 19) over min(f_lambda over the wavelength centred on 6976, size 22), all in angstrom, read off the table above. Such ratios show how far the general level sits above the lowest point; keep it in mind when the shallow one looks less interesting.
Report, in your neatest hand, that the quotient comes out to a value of 1.02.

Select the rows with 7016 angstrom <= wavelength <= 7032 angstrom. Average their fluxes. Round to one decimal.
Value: 86.8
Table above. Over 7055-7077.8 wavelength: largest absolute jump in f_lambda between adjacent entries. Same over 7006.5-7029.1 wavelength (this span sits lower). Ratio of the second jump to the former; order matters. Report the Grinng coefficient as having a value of 1.00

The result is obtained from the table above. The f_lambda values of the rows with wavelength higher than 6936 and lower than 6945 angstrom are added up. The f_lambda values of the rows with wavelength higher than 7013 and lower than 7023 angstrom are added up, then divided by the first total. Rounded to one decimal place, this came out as 1.0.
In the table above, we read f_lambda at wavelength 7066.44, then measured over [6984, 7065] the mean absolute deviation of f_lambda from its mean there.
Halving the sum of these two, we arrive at 44.2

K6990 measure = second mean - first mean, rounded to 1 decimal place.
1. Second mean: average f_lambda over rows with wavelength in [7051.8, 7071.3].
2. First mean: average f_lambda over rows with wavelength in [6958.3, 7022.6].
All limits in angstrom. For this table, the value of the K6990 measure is -0.8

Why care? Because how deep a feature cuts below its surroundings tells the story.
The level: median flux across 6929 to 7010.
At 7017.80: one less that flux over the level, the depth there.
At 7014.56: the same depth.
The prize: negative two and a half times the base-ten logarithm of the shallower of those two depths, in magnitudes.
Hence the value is 5.4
